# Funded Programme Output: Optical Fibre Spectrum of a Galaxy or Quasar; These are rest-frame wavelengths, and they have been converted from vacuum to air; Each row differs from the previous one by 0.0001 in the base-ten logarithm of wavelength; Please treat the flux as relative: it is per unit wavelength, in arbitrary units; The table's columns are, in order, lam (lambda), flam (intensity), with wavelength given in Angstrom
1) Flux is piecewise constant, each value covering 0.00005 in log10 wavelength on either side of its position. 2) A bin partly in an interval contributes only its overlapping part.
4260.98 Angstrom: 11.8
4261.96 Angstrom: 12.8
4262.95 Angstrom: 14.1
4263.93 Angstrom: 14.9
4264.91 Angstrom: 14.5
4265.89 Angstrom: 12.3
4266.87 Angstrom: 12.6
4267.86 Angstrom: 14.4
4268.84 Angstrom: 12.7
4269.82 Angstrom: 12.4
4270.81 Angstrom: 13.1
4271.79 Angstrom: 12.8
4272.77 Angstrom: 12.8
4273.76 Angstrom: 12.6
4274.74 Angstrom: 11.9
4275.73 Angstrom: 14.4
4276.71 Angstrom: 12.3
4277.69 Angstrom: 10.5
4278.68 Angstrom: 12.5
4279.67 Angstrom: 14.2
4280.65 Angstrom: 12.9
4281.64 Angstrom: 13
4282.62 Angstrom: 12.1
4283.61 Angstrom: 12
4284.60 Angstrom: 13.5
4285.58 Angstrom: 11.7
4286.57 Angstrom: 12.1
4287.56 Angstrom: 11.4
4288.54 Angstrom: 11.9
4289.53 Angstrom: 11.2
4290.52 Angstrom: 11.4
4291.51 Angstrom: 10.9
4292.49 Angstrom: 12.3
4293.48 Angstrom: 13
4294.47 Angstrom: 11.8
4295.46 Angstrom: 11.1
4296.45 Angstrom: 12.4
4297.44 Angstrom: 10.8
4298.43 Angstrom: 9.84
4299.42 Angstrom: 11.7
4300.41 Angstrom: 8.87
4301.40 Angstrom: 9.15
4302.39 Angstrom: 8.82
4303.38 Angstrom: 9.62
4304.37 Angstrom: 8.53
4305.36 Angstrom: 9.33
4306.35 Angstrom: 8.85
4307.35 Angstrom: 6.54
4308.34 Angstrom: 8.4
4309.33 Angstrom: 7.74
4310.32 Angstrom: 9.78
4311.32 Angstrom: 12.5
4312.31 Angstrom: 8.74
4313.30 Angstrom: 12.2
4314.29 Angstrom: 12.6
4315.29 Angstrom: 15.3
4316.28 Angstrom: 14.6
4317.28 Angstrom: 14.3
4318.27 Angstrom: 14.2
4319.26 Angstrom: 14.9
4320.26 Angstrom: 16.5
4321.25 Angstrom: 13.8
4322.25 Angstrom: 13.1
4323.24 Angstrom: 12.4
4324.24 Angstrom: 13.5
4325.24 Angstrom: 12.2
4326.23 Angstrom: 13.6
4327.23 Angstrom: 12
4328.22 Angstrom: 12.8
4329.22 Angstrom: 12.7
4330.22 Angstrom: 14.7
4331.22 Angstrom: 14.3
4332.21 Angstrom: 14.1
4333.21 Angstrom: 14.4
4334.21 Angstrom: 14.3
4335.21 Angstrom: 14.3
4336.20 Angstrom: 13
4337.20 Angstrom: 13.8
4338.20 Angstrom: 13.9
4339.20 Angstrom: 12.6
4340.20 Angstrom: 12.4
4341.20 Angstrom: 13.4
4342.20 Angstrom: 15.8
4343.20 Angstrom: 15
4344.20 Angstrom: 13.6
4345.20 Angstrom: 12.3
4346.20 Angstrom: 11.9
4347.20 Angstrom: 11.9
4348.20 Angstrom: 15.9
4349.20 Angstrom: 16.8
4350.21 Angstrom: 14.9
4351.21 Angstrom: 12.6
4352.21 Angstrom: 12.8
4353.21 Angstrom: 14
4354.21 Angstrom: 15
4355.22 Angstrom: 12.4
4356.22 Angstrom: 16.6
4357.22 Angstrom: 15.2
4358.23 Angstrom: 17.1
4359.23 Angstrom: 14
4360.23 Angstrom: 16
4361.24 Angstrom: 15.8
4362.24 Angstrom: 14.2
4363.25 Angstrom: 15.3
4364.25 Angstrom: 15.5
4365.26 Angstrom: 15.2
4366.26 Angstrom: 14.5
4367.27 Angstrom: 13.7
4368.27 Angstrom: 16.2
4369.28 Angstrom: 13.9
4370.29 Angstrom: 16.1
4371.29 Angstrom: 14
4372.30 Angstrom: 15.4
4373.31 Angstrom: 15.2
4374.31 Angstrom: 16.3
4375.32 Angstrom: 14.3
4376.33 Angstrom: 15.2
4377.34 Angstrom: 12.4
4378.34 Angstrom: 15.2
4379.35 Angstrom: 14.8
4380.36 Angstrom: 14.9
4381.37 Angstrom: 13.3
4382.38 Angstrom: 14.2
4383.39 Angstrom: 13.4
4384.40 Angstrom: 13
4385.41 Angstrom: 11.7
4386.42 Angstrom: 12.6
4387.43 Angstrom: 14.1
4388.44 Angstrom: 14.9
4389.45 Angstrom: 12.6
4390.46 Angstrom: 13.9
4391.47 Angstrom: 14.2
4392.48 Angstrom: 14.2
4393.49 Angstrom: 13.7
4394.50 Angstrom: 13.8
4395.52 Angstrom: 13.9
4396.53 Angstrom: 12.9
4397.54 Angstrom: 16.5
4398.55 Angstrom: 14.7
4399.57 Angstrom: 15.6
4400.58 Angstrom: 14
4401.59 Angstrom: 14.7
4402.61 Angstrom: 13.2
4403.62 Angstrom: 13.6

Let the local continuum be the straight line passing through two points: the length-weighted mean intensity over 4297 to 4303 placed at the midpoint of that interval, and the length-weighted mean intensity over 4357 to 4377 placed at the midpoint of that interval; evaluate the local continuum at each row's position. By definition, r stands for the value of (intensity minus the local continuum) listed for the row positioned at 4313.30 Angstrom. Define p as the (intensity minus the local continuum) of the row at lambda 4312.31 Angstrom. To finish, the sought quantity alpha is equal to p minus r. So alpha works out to -3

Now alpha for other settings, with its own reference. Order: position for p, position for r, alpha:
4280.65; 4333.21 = 3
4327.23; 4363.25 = 0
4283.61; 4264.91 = -4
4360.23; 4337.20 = 0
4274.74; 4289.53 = 2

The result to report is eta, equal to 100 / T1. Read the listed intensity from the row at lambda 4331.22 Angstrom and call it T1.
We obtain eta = 7.0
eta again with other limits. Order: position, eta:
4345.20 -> 8.1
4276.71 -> 8.1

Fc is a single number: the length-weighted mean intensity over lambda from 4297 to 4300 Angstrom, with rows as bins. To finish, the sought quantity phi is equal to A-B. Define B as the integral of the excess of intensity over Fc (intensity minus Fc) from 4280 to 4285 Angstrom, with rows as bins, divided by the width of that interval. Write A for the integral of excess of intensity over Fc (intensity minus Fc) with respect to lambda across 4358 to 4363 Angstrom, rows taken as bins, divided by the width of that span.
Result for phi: 3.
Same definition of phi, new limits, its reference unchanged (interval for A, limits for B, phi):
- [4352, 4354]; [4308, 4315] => 3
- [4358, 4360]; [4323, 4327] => 3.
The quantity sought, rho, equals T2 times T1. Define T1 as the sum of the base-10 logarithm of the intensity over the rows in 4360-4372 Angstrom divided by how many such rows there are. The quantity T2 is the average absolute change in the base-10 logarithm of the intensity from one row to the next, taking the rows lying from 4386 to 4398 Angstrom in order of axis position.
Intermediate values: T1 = 1.18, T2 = 0.033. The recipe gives 0.038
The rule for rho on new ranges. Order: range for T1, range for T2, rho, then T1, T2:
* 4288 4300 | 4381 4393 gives 0.033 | 1.06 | 0.031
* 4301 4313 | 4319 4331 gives 0.038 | 0.95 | 0.041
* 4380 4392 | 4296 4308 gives 0.063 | 1.13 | 0.055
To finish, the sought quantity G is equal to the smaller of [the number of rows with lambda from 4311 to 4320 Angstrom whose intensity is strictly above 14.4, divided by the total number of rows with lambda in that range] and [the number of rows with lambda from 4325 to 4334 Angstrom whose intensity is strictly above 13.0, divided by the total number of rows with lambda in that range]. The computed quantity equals 0.33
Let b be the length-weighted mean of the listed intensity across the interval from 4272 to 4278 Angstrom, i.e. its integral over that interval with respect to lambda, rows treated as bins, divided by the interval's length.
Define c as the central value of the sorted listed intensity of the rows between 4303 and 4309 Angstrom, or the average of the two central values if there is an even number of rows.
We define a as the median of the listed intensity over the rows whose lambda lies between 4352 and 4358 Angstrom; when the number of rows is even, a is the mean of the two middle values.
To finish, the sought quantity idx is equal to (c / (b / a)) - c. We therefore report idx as 1.4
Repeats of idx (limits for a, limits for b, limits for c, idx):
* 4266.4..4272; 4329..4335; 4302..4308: -0.9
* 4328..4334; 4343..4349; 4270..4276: 0.6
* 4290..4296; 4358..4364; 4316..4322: -3.5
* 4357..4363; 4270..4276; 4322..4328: 2.6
